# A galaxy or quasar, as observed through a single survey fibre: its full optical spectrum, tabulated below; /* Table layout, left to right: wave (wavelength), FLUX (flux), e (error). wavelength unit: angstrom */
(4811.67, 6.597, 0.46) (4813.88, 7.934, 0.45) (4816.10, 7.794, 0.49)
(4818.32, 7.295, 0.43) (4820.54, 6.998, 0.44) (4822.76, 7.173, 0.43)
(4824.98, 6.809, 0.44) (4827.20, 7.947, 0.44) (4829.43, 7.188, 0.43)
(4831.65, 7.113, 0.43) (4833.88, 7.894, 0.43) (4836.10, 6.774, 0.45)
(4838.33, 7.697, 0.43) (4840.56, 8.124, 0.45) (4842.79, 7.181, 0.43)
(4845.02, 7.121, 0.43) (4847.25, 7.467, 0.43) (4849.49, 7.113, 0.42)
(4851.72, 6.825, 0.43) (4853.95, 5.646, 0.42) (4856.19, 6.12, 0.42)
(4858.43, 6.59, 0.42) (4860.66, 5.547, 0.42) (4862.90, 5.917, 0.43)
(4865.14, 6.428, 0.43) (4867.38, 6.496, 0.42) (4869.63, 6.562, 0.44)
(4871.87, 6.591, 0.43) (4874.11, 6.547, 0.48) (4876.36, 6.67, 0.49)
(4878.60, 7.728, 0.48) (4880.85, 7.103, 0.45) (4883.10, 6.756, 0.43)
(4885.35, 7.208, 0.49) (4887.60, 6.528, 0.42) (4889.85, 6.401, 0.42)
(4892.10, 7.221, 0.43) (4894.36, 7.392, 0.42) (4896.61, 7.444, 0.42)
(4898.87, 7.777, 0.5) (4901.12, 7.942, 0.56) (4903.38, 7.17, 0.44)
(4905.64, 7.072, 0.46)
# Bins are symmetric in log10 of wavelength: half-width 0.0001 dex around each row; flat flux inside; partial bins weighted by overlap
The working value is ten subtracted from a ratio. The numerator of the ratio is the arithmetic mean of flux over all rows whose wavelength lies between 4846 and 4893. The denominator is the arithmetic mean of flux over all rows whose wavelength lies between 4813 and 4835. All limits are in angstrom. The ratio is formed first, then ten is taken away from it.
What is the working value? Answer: -9.10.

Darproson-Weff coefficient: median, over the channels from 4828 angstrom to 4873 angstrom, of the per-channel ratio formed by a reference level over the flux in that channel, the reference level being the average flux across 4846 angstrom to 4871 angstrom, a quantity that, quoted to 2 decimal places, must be 0.95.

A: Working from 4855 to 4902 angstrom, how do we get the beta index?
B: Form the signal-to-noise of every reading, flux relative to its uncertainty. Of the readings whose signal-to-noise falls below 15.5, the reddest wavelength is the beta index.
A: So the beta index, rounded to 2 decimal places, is 4901.12 angstrom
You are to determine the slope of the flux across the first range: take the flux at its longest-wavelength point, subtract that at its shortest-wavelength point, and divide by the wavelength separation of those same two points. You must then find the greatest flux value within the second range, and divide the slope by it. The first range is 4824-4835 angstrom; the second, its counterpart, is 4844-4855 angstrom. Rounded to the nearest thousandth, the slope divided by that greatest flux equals 0.016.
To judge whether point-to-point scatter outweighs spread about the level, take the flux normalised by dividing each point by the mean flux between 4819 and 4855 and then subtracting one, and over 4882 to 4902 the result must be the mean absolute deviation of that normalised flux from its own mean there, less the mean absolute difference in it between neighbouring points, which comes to 0.009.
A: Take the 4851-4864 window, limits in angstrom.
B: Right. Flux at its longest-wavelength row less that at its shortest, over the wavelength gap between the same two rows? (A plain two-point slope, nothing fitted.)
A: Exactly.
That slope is -0.08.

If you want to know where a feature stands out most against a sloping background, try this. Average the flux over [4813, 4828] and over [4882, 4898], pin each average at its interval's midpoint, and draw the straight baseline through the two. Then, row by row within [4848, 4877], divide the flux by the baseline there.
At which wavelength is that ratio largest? 4849.49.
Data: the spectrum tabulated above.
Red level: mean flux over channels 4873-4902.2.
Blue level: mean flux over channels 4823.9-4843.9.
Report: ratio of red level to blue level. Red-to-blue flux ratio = 0.96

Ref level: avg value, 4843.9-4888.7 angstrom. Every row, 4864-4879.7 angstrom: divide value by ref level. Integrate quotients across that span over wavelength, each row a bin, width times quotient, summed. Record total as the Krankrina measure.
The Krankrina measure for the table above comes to 15.9 angstrom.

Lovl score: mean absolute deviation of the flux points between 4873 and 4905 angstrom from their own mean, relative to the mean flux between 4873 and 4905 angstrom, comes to 0.056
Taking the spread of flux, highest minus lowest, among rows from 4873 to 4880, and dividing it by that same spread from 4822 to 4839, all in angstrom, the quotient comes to 1.0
